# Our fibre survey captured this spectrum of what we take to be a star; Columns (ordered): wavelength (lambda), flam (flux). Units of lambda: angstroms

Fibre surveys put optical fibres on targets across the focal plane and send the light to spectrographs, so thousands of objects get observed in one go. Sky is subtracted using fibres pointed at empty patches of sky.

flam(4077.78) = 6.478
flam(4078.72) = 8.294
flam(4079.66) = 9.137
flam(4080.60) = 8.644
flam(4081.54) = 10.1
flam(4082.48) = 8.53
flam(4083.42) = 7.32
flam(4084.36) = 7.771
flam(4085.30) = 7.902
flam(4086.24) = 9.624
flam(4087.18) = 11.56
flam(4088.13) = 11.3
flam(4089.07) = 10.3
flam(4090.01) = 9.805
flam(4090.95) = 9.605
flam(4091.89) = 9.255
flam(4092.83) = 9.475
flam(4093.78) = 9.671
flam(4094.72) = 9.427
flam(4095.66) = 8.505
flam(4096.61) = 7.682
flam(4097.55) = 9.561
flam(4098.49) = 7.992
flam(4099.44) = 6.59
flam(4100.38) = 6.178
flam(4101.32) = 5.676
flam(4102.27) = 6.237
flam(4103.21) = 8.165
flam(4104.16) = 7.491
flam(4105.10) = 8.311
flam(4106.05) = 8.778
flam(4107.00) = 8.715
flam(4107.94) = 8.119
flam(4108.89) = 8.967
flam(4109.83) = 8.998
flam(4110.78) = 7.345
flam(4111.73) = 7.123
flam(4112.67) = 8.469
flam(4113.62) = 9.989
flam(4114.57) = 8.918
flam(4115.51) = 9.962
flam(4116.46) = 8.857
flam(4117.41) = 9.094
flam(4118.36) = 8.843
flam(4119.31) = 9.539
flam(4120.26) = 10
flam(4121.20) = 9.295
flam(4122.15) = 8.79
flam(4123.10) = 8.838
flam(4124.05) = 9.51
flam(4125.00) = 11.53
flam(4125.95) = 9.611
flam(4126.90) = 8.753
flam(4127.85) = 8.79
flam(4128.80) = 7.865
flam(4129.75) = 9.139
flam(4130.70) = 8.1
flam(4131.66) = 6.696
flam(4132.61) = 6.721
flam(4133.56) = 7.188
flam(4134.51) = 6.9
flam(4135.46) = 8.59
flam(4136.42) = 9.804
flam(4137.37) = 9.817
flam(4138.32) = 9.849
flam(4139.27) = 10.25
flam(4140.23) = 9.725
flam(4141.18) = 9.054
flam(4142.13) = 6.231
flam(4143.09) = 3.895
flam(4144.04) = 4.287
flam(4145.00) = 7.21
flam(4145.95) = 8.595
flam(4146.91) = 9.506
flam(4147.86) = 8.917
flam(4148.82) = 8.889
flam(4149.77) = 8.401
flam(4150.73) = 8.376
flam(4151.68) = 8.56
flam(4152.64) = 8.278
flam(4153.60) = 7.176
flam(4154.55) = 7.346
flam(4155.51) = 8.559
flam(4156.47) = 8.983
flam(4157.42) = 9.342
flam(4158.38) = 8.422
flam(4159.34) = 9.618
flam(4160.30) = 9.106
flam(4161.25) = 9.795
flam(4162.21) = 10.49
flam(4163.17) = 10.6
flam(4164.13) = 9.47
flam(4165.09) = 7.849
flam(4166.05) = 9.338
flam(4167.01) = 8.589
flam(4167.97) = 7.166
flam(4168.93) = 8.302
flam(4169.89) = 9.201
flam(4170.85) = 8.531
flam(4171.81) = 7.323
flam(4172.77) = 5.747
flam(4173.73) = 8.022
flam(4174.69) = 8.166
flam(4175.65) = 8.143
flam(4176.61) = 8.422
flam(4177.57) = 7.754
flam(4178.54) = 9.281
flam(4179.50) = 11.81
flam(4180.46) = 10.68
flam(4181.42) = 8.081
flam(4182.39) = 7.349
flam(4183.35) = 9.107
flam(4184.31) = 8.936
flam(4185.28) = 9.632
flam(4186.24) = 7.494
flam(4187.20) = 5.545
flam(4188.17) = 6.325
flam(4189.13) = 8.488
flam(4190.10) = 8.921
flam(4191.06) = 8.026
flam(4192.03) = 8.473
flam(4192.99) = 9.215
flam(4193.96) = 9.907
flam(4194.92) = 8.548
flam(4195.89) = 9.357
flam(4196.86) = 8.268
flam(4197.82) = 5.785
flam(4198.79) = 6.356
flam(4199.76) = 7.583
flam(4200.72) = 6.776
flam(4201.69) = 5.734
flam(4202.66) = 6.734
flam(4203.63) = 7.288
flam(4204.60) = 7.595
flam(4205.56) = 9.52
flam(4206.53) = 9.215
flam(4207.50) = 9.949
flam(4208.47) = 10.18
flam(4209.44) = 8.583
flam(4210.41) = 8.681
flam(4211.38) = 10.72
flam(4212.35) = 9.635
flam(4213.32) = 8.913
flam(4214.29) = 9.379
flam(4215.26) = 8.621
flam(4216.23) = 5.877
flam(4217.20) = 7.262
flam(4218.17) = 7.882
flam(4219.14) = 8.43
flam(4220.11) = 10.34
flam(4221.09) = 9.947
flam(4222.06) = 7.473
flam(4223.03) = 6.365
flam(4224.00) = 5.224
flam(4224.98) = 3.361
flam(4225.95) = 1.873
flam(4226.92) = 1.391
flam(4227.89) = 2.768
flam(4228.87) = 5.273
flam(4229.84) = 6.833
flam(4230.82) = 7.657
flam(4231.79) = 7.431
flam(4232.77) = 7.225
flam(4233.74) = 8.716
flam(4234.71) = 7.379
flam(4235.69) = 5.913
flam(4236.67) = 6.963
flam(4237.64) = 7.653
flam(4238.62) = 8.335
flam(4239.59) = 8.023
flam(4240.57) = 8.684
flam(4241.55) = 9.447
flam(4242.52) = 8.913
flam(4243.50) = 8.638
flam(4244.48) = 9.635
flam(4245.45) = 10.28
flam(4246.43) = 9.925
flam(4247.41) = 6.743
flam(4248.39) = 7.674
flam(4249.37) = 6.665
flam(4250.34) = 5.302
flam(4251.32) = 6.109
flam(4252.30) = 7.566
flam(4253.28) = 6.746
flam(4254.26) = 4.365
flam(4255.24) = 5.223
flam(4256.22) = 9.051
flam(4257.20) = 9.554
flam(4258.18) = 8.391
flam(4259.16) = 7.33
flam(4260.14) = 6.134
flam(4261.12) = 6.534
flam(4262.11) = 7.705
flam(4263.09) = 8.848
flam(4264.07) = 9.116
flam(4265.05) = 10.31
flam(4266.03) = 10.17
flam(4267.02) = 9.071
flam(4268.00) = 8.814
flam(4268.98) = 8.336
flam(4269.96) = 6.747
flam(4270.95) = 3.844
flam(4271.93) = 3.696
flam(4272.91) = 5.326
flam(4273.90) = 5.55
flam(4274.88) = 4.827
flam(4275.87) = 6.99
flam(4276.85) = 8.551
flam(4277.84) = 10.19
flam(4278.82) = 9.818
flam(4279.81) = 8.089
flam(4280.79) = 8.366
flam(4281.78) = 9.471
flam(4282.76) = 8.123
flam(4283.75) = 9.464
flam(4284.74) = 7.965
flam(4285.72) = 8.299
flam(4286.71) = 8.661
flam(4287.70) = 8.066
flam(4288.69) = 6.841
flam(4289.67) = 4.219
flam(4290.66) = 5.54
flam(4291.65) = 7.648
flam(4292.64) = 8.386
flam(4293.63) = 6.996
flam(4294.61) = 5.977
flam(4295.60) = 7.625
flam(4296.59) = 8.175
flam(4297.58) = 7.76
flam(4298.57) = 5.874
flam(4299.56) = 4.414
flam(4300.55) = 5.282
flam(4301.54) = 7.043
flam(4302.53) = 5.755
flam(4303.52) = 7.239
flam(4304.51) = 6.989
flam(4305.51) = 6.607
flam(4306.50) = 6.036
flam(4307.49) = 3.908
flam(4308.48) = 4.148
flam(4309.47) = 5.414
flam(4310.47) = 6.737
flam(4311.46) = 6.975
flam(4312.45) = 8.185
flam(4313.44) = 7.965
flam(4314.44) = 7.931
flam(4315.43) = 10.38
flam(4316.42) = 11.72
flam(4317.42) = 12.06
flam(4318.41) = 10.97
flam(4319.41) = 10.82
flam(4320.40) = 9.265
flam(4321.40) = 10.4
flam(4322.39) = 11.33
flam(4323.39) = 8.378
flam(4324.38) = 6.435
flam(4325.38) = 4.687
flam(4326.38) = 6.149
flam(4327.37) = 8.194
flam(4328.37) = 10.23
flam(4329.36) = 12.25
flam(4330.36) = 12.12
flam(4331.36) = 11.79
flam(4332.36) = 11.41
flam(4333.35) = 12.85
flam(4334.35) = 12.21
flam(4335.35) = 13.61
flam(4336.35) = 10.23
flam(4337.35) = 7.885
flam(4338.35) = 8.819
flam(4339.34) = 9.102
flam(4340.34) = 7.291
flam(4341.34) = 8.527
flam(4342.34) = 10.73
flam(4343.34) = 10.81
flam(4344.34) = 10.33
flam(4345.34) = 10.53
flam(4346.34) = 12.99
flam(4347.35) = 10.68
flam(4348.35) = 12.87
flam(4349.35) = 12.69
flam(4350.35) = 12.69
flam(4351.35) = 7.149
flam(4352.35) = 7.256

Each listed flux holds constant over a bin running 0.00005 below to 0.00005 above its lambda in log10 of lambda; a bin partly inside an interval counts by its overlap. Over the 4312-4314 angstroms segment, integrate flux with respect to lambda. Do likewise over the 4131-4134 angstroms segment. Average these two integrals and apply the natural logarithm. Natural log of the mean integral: 2.9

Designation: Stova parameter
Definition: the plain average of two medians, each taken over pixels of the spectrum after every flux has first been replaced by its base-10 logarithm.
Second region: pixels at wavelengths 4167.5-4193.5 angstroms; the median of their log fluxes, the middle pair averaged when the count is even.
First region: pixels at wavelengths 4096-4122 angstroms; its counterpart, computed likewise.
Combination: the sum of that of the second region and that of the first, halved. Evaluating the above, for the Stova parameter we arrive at 0.93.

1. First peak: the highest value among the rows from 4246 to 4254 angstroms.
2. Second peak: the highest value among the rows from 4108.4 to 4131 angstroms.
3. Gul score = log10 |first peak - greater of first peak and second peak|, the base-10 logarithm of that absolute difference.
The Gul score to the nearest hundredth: 0.21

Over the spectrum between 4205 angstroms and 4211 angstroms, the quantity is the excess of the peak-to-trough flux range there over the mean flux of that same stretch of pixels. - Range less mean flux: -7.8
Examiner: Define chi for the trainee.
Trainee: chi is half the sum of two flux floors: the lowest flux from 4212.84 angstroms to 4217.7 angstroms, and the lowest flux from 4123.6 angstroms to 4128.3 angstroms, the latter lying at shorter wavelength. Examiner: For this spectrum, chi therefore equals 7.3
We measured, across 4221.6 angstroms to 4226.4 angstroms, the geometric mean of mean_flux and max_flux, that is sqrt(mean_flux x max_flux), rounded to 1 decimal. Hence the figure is 6.0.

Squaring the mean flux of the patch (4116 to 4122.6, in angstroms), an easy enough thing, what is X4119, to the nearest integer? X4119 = 85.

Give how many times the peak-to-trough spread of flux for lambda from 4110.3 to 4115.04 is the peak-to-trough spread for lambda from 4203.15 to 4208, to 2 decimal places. 1.08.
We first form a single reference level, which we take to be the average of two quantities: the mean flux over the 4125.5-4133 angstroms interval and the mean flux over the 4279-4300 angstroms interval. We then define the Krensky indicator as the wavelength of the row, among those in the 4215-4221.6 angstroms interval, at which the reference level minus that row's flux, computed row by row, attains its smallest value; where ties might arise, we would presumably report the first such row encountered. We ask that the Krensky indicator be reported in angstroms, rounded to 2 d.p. 4220.11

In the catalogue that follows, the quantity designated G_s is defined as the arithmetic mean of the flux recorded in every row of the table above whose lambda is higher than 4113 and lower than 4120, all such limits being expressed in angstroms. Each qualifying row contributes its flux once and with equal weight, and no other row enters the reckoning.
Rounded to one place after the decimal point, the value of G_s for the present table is 9.3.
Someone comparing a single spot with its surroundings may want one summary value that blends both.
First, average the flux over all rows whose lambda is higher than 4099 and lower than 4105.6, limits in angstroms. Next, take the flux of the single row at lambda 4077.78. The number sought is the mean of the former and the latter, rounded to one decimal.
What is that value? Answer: 6.7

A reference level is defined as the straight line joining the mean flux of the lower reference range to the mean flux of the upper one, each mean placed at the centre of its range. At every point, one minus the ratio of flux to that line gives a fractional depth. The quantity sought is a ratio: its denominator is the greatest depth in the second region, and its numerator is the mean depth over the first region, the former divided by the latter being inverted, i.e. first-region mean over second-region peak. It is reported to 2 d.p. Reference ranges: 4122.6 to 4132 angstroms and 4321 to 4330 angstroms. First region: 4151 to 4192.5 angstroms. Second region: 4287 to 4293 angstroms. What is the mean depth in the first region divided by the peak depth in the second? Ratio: 0.07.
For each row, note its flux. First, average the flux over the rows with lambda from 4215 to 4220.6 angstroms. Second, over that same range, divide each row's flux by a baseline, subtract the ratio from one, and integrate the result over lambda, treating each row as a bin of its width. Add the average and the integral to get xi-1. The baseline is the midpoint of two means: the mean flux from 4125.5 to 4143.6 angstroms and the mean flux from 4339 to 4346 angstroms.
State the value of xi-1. 8.6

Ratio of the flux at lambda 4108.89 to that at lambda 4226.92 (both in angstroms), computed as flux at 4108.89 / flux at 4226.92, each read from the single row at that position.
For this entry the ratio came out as 6.4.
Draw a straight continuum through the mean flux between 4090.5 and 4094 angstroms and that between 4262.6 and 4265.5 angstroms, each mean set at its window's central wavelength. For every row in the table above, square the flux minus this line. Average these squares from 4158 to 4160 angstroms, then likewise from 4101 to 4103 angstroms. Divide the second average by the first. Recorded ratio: 22.5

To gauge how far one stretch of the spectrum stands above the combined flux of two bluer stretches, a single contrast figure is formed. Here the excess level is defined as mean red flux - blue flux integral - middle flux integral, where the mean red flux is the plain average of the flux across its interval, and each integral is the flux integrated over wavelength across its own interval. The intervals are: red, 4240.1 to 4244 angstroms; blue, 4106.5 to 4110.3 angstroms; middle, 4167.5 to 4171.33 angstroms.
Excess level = -56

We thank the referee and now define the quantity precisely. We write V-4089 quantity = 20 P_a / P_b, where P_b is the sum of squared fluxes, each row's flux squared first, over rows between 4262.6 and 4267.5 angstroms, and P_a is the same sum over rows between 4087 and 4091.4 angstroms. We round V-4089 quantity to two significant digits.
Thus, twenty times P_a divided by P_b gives 25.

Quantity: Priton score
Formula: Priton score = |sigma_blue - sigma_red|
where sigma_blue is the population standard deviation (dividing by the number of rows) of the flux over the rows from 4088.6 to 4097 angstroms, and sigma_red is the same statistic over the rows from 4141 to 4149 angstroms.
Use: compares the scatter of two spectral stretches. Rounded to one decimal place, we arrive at 1.3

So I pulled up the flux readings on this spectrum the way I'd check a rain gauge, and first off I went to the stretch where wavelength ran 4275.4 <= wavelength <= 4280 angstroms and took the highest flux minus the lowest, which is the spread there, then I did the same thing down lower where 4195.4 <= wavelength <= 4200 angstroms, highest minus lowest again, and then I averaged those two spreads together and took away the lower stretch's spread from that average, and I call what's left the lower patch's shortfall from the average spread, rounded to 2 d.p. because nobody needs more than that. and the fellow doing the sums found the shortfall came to -0.19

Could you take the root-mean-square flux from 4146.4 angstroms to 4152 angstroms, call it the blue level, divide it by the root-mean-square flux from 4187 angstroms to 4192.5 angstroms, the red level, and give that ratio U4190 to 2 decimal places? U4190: 1.14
